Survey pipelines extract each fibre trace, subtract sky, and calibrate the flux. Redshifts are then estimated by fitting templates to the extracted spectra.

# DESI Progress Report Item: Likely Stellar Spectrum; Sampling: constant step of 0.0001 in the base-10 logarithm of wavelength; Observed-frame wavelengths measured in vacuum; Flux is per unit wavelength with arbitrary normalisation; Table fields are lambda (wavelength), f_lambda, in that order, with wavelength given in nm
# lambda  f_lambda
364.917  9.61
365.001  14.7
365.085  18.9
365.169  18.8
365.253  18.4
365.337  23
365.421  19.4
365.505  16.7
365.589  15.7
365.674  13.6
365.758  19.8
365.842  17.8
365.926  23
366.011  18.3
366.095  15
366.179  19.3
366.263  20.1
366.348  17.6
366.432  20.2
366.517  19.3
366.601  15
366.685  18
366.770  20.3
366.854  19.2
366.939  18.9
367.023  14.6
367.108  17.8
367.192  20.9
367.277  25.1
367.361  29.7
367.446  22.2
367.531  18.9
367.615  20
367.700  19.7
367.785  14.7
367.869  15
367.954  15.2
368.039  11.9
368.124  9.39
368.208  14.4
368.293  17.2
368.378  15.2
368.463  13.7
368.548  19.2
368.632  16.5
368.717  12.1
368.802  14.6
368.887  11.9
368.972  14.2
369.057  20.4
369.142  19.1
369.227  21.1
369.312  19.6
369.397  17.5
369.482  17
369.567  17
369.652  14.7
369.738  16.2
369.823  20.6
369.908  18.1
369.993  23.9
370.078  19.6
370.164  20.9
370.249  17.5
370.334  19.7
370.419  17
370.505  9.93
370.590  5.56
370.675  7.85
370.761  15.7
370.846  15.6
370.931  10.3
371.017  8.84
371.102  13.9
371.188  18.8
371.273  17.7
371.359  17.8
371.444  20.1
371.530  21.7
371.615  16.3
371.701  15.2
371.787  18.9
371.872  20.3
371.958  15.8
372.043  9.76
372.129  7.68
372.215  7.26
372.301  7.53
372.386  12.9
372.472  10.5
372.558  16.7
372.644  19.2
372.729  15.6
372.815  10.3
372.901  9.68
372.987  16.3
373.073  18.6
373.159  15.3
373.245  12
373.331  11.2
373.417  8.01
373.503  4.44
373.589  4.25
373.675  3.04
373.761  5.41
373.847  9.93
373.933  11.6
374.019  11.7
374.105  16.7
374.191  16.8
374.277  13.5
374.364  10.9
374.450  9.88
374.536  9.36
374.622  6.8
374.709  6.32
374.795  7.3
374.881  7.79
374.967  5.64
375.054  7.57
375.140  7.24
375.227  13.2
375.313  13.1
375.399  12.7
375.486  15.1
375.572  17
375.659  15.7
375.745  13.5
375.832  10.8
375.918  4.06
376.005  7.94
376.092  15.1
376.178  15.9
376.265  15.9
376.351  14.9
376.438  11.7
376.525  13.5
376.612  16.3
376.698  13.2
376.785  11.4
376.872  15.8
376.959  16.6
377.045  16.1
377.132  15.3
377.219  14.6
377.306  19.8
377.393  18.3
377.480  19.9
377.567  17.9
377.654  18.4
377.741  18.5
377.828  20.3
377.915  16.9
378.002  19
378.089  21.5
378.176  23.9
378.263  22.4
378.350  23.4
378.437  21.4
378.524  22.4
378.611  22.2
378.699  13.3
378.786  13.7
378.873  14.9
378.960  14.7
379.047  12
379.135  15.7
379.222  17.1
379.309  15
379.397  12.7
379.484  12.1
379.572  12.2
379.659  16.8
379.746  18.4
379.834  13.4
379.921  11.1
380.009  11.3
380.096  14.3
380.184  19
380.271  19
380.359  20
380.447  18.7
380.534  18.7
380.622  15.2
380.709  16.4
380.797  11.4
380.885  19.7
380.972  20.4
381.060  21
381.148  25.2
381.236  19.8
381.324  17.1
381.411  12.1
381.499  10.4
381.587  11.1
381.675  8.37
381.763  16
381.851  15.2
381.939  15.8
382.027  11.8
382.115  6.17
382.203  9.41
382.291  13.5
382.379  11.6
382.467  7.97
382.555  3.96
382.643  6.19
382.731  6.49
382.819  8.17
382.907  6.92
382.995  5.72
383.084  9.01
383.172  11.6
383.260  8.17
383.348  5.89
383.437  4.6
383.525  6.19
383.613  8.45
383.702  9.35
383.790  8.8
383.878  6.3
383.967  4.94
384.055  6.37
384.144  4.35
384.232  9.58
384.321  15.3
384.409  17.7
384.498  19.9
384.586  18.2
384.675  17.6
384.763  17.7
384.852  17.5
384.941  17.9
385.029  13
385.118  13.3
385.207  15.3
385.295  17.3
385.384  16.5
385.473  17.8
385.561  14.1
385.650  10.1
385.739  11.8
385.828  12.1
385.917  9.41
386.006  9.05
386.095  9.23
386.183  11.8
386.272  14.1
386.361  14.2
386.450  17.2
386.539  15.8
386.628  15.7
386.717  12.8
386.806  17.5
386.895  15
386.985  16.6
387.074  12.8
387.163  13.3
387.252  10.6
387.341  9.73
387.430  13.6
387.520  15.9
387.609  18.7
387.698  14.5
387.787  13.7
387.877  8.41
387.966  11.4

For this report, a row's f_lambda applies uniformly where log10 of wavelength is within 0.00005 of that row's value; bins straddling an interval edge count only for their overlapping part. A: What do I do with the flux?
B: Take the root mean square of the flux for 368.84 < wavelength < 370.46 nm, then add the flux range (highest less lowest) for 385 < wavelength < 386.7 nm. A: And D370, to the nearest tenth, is 27.2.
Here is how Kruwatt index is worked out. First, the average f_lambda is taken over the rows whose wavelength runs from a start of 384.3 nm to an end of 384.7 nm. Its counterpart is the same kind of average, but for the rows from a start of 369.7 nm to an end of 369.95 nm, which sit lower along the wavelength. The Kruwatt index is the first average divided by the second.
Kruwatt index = 0.97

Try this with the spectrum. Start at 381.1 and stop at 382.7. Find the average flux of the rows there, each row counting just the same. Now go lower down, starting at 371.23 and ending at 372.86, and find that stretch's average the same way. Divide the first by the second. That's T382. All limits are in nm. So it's 0.8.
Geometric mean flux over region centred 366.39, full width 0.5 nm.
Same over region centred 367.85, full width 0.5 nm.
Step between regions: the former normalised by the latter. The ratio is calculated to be 1.17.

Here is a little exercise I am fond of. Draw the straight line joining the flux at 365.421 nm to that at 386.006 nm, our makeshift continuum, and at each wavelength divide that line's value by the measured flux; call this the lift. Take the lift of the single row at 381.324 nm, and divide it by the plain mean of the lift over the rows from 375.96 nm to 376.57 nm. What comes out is 0.61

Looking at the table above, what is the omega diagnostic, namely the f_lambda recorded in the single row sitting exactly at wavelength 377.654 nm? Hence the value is 18.4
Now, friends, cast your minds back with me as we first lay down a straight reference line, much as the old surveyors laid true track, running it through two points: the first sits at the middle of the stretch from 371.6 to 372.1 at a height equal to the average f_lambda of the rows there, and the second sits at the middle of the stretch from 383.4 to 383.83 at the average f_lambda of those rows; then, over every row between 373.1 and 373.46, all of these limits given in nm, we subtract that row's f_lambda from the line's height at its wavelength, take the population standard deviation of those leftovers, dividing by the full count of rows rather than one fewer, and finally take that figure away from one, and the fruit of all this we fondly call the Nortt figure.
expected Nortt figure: -1.5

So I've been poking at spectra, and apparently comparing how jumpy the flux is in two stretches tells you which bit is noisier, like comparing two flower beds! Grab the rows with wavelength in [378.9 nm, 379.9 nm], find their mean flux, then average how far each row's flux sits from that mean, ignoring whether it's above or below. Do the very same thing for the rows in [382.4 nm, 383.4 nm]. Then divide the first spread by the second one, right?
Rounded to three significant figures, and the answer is 1.22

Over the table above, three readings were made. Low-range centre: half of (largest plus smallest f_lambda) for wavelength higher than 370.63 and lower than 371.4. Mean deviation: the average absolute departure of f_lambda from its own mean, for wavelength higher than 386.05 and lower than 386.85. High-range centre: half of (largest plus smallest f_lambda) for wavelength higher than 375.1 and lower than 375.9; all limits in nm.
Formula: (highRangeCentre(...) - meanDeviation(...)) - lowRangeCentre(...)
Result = -3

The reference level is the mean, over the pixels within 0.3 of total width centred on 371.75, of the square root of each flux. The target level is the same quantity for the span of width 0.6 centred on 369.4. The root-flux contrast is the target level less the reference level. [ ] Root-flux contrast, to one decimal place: 0.0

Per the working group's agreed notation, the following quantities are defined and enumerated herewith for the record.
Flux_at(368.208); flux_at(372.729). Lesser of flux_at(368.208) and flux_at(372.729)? 14.4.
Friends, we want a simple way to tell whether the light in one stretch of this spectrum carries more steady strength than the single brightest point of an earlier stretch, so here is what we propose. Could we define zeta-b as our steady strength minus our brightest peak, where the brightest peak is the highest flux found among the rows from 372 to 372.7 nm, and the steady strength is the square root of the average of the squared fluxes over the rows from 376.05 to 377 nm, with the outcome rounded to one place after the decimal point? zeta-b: -4.5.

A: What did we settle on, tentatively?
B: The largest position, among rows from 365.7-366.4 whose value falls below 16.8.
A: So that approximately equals 366.095 nm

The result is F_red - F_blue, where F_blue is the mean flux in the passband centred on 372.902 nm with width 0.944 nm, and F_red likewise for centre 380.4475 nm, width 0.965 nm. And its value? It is 2.6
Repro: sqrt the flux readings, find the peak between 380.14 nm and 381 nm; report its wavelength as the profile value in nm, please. 380.972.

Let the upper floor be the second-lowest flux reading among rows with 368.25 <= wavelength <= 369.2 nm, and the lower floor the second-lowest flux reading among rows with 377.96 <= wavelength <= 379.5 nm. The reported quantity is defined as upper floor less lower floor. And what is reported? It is 0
